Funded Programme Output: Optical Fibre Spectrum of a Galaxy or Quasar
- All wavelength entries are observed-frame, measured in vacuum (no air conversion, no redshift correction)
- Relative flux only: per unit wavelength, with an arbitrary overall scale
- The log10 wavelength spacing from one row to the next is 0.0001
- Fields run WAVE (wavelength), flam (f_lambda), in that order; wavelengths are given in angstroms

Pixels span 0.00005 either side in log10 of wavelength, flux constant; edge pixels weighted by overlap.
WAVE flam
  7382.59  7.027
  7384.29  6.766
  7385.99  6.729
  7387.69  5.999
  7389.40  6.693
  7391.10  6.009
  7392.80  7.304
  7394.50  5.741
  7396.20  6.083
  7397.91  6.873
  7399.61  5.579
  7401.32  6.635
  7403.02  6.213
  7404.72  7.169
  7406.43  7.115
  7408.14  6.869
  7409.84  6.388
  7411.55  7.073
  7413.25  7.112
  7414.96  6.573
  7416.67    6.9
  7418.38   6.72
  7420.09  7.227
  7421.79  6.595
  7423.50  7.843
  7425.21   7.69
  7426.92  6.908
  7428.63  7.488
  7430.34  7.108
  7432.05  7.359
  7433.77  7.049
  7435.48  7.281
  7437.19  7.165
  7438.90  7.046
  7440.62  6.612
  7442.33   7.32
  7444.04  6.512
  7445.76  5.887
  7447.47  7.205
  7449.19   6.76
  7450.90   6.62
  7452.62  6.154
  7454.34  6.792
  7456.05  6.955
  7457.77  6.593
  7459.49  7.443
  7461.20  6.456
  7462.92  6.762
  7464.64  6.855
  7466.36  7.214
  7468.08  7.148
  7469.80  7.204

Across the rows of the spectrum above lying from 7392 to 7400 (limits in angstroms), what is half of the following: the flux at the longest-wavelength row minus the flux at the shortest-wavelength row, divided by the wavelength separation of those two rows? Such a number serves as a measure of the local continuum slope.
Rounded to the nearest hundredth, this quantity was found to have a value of -0.13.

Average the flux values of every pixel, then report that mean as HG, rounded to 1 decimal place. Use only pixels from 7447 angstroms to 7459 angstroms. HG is 6.7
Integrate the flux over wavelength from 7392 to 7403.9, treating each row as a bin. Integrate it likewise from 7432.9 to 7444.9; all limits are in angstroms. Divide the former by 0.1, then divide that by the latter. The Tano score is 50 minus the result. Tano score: 41.0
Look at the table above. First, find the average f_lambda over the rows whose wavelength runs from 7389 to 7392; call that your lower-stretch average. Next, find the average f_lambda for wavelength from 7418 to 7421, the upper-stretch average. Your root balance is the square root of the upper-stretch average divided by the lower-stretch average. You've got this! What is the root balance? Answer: 1.05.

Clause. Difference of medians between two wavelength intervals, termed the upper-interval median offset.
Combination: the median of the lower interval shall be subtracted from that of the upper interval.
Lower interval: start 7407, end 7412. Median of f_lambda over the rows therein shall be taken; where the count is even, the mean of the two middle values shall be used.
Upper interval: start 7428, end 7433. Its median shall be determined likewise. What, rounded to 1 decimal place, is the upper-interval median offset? 0.5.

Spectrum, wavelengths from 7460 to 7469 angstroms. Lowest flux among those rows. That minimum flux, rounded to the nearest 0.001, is 6.456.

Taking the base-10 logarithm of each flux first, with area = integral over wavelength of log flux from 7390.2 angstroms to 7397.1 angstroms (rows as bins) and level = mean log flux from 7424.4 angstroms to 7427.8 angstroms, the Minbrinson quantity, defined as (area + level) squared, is 40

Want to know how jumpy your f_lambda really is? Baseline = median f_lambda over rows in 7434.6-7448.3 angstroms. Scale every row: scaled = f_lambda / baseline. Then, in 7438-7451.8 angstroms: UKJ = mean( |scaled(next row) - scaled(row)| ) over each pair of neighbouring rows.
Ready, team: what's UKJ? 0.090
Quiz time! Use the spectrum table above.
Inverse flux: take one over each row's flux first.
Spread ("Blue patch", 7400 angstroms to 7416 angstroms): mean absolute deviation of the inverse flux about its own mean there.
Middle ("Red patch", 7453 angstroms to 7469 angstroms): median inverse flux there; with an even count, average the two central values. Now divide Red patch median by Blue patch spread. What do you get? 22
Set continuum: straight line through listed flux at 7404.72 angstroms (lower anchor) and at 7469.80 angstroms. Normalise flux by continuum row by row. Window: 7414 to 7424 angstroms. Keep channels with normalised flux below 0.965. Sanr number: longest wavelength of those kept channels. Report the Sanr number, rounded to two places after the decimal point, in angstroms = 7421.79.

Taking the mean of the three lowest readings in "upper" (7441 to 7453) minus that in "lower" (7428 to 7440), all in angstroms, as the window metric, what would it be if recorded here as -0.9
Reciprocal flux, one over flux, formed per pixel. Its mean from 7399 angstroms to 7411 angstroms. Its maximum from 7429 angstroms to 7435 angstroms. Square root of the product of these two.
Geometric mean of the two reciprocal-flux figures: 0.147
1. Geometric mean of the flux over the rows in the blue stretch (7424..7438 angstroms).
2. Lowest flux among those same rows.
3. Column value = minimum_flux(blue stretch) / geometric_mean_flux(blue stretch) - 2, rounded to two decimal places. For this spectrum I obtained -1.05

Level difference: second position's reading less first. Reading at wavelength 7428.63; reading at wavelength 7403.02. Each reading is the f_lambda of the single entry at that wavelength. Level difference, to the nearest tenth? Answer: -1.3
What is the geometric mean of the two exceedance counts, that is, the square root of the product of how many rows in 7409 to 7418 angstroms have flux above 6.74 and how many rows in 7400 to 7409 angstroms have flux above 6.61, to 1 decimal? 3.5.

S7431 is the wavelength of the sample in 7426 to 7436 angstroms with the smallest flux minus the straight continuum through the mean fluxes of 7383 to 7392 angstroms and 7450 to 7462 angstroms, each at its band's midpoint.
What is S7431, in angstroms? 7426.92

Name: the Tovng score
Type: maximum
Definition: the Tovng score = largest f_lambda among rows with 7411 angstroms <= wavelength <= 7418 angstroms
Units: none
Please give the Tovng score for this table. 7.112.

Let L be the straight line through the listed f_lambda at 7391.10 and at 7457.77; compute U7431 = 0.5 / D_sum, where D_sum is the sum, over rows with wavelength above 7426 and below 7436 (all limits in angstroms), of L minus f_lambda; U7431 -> -0.10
